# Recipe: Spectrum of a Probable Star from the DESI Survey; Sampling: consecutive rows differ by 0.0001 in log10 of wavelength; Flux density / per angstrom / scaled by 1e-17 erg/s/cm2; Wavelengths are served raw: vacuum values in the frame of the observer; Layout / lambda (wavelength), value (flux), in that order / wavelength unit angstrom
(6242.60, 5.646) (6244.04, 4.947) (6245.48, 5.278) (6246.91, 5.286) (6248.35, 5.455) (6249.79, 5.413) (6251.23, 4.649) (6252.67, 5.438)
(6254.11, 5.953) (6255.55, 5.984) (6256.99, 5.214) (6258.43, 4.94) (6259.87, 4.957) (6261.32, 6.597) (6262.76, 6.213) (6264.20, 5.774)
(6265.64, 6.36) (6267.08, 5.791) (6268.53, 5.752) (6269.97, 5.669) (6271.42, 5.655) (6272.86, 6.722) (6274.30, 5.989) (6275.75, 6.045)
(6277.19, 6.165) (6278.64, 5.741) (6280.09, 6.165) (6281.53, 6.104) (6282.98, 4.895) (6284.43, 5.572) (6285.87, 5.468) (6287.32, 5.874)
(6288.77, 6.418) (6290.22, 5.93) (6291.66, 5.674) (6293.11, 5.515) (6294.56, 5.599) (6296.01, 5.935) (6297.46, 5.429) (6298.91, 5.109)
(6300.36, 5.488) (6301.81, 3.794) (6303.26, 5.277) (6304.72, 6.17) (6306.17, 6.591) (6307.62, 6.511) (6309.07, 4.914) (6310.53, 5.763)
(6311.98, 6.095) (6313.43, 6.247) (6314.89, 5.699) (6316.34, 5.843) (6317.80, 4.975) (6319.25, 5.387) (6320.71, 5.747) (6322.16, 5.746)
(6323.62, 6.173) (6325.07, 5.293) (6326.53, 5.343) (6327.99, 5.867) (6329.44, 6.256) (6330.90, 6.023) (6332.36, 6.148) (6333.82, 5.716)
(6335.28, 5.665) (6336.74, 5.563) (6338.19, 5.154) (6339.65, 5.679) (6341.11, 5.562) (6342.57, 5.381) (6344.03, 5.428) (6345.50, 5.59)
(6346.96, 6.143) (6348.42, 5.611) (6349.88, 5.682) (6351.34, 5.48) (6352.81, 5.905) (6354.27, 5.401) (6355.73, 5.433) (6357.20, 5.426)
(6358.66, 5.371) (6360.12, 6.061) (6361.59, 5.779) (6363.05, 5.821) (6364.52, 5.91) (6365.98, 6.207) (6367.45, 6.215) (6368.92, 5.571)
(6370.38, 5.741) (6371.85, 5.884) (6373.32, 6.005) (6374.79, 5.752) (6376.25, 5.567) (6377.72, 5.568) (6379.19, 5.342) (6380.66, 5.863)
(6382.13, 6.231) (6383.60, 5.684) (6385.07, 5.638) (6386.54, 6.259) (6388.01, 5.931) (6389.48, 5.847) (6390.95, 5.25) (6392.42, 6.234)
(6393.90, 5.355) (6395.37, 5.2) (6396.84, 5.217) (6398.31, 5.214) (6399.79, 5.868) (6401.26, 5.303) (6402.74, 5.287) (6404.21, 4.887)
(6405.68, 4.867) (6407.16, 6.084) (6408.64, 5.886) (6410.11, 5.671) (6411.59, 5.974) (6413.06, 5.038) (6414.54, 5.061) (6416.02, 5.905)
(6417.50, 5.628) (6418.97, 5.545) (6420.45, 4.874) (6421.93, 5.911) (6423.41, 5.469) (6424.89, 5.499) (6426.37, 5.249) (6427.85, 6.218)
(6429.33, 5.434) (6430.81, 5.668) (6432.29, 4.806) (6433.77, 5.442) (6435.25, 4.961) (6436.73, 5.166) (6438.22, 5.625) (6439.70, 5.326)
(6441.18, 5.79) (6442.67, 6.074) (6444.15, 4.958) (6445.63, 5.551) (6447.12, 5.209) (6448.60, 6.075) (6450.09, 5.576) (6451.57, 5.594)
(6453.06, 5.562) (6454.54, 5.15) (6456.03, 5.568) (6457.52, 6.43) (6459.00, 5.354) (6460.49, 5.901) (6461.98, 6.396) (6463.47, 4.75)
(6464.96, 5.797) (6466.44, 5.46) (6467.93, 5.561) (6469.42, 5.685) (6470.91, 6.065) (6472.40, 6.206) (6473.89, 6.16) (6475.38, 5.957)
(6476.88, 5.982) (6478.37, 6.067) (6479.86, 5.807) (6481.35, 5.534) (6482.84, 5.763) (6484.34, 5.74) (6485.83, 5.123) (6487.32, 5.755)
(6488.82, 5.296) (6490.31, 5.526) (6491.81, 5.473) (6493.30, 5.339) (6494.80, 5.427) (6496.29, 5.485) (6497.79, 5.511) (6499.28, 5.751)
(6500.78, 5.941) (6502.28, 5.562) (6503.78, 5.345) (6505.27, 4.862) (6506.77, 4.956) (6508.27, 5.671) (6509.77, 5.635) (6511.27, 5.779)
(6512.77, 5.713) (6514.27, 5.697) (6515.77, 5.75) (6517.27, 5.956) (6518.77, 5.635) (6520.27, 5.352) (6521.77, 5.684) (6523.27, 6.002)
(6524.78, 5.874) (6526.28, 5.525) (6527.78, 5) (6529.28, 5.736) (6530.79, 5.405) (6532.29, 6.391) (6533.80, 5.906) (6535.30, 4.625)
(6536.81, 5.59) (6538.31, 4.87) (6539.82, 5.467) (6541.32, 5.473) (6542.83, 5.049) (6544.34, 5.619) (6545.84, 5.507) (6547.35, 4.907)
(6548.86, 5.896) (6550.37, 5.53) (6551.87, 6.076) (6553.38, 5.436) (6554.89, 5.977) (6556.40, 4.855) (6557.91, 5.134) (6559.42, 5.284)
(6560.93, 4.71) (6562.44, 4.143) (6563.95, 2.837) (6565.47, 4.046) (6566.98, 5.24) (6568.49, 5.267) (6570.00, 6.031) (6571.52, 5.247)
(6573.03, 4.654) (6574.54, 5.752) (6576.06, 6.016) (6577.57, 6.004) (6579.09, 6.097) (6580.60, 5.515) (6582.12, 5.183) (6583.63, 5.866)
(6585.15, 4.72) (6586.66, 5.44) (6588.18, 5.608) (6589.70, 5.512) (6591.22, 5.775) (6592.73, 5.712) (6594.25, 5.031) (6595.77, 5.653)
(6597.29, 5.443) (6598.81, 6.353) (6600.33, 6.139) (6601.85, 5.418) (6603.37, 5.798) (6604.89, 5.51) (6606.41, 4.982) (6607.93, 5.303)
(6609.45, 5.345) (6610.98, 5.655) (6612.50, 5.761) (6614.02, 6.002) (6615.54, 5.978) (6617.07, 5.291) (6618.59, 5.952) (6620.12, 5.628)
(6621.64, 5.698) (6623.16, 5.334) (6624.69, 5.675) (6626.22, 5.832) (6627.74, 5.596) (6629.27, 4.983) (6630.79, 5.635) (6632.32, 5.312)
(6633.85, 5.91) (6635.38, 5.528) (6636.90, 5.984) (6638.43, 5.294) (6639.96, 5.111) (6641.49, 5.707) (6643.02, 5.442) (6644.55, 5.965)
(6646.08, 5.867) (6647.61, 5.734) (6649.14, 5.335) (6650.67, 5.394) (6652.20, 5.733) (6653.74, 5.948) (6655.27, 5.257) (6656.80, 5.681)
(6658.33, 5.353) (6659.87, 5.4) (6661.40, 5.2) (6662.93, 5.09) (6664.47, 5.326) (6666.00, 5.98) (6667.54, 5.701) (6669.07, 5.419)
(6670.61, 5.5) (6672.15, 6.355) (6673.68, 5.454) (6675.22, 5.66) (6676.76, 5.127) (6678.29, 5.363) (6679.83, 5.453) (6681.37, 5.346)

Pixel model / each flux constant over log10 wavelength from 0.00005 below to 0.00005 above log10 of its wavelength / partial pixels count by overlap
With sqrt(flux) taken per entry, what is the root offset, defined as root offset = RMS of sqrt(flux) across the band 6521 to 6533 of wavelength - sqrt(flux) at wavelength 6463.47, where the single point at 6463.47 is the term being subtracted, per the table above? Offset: 0.21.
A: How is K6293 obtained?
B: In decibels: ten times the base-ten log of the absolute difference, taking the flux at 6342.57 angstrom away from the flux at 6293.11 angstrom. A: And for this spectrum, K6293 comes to -8.7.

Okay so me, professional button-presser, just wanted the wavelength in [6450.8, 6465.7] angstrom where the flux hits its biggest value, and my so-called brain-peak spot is 6457.52 angstrom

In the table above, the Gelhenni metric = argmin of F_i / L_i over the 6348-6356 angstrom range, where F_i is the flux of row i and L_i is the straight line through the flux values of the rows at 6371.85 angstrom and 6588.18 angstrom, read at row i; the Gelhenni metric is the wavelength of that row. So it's 6354.27 angstrom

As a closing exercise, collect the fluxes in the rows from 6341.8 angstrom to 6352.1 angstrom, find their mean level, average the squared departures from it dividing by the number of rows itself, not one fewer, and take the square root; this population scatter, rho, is 0.24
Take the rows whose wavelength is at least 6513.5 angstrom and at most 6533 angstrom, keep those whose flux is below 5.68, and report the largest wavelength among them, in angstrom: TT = 6530.79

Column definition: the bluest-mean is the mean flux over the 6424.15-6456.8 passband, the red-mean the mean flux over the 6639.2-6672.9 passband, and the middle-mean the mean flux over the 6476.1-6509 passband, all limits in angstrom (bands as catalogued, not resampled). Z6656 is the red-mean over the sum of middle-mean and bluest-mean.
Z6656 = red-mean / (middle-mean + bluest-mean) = 0.505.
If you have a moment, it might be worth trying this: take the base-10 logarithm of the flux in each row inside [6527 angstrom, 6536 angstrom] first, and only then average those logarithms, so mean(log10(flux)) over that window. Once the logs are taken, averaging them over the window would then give 0.739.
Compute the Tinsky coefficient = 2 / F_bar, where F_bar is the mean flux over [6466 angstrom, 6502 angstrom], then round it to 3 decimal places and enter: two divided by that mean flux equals 0.351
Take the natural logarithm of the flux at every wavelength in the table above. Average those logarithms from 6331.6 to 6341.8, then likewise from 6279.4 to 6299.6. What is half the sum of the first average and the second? 1.733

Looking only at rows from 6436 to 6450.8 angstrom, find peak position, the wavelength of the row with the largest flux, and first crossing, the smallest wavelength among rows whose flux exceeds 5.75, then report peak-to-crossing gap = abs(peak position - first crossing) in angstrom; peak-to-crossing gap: 7.4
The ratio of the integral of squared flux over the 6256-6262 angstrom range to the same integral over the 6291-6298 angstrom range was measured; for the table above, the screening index 0.8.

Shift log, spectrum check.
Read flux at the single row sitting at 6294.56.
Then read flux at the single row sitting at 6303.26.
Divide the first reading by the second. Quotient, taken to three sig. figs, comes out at 1.06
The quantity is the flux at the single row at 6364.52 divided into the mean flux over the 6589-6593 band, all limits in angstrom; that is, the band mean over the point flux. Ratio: 0.96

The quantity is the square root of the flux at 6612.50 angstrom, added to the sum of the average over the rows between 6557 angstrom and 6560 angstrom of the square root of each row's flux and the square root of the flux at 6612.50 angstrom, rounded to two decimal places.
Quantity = 7.08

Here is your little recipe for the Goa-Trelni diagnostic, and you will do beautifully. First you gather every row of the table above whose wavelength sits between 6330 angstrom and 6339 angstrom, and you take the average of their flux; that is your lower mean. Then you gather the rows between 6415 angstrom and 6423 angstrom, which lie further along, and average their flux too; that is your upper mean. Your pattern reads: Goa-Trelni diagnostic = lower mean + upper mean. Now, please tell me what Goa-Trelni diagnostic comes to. 11.3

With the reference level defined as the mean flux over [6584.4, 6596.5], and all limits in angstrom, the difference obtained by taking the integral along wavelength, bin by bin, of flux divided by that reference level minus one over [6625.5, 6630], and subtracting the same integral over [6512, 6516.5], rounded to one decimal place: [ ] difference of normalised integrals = -0.2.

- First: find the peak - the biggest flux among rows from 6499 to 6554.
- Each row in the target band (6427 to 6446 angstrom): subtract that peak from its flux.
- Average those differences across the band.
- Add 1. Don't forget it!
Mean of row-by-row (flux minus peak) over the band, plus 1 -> 0.07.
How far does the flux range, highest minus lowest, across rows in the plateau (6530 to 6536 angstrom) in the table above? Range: 1.8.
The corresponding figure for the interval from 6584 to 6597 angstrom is 1.1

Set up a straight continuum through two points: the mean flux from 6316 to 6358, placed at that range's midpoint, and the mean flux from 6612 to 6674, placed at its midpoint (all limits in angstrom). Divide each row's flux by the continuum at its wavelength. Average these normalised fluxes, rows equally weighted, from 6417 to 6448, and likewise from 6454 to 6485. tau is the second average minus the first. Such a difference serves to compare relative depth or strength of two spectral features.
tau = 0.060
